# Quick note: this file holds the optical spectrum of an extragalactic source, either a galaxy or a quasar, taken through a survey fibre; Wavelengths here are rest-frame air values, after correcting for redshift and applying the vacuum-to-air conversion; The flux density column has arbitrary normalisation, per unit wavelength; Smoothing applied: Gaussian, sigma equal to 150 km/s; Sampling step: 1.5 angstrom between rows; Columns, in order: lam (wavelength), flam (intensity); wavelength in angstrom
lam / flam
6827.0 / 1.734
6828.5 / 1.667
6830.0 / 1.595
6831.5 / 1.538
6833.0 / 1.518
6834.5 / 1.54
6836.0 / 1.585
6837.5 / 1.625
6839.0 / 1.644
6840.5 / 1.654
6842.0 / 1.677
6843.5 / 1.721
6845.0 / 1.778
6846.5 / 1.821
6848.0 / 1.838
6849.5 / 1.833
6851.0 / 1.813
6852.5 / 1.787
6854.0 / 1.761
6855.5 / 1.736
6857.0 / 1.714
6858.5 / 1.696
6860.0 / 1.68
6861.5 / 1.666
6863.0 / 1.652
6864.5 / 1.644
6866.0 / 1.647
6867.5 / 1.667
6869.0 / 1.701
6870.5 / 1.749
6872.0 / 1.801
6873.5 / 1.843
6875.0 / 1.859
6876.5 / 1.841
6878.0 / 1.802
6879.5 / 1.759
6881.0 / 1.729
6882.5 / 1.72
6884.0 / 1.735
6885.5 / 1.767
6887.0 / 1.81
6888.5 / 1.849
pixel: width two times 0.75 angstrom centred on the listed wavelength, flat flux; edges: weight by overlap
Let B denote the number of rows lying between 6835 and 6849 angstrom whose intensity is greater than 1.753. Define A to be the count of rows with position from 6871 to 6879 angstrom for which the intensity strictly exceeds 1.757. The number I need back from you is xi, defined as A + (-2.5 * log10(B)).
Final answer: 3.8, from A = 5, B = 3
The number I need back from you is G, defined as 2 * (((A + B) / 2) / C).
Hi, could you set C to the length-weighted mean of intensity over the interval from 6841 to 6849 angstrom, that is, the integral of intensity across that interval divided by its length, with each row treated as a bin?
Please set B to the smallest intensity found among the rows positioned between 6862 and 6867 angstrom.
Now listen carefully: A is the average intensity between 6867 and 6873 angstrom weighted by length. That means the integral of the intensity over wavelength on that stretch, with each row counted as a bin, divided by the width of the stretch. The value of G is 1.91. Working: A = 1.74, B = 1.644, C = 1.77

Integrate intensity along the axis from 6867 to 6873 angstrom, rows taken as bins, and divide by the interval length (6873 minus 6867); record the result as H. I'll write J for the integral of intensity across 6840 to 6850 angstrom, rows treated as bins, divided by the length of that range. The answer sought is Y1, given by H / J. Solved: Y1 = 0.99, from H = 1.74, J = 1.76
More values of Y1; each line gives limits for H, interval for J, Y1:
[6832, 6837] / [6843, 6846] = 0.88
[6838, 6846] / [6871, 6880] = 0.93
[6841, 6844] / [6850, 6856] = 0.95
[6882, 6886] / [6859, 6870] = 1.04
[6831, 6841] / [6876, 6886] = 0.90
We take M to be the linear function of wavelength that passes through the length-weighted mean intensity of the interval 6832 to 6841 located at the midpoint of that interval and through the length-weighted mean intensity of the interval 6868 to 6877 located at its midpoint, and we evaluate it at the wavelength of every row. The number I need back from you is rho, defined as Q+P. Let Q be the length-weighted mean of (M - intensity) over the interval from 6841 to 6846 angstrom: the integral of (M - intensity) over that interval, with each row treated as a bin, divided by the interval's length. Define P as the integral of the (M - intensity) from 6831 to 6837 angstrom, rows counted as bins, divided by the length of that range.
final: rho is -0.07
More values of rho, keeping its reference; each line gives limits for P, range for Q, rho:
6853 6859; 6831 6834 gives 0.01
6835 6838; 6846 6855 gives -0.14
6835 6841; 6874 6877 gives -0.06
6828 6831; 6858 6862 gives -0.03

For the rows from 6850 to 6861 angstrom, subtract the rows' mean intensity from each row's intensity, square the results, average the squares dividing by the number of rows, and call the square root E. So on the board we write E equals 0.045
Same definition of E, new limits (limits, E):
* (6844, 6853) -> 0.022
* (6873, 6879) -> 0.021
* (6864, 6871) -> 0.039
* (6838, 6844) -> 0.030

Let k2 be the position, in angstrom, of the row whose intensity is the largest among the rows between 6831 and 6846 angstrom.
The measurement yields 6845.0 angstrom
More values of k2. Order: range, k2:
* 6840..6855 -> 6848.0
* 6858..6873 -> 6872.0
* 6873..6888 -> 6875.0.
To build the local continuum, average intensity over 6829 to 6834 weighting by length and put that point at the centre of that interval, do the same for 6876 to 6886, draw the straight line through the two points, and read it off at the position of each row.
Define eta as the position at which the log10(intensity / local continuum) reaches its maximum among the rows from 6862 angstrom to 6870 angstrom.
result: 6869.0 angstrom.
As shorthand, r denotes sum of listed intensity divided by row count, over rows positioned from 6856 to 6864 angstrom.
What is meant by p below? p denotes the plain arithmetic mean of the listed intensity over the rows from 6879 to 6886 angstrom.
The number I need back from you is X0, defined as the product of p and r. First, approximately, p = 1.74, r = 1.68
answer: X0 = 2.93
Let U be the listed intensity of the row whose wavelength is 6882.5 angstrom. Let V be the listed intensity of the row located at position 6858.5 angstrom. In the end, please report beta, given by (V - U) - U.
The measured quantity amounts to -1.74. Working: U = 1.72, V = 1.696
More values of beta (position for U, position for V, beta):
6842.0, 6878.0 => -1.55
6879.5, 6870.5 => -1.77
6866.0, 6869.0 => -1.59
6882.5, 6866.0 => -1.79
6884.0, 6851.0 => -1.66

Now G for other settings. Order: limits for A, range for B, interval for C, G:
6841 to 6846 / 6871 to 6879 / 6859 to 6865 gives 2.12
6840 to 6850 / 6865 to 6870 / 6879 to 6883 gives 1.96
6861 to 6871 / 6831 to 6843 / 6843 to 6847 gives 1.80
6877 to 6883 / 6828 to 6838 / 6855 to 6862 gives 1.93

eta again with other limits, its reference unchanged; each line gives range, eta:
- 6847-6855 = 6848.0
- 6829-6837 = 6830.0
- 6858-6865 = 6858.5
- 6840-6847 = 6846.5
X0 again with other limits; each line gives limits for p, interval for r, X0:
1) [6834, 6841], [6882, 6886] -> 2.80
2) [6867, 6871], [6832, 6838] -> 2.67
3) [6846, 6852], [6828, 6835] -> 2.87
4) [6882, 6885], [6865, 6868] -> 2.86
